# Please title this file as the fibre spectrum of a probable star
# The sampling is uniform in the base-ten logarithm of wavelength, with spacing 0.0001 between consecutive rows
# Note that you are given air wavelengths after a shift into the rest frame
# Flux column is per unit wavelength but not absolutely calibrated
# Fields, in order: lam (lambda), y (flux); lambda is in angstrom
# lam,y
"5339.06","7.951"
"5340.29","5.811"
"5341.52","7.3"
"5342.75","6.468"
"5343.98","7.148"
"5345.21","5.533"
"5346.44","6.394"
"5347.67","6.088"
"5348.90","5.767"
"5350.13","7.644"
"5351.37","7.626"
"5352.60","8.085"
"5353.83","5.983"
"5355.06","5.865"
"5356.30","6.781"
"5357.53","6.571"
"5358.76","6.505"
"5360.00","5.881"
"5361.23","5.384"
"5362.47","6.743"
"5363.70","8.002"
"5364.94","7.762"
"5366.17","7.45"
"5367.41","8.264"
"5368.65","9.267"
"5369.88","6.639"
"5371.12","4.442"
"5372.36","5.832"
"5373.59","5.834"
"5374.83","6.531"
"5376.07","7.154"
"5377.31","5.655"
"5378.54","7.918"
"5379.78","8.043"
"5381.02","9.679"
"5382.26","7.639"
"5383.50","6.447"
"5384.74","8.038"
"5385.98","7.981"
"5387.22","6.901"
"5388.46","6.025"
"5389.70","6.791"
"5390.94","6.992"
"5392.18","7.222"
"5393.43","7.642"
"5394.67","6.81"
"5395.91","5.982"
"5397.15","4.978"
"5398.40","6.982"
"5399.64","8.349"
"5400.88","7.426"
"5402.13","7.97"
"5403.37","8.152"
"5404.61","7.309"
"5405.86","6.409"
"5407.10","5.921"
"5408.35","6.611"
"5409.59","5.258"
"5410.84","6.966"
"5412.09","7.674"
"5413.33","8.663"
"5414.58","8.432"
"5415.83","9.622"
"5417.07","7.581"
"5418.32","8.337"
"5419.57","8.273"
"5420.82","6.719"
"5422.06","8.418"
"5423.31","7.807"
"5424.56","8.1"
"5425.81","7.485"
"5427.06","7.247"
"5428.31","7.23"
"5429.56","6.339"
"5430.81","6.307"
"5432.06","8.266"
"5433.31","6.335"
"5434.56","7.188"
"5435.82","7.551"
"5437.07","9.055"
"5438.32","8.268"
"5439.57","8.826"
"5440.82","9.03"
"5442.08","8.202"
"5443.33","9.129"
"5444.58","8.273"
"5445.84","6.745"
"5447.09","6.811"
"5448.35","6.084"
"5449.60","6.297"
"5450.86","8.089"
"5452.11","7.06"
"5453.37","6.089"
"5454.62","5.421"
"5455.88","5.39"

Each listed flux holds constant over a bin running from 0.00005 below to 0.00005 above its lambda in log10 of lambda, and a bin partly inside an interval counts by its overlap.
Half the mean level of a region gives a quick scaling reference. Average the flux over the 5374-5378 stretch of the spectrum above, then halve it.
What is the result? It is 3.22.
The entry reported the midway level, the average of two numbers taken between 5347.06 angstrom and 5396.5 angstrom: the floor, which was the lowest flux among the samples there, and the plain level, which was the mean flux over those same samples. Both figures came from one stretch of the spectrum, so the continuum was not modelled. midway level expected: 5.69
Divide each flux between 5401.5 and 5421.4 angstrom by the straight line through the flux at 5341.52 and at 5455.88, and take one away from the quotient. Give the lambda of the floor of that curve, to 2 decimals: 5409.59 angstrom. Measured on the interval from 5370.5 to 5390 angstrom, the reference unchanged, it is 5371.12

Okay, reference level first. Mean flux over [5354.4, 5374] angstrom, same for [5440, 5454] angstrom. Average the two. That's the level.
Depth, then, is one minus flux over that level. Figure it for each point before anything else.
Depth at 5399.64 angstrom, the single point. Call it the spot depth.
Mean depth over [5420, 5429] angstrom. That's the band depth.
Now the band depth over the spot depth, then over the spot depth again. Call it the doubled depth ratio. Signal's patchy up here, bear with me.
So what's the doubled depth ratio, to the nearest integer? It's -2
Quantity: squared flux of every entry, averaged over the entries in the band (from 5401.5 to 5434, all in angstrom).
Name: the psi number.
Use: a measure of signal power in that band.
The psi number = 56.3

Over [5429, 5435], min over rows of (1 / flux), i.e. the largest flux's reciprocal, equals 0.121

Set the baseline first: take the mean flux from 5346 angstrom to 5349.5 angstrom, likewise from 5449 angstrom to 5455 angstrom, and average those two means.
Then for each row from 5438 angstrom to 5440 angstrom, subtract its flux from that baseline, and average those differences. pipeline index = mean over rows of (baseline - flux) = -2.21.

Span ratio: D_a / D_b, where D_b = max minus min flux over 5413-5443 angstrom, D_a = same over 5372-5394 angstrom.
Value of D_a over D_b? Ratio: 1.2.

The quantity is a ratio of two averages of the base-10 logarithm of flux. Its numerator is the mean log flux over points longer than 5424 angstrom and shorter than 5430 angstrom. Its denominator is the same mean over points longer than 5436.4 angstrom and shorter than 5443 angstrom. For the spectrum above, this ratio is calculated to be 0.918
